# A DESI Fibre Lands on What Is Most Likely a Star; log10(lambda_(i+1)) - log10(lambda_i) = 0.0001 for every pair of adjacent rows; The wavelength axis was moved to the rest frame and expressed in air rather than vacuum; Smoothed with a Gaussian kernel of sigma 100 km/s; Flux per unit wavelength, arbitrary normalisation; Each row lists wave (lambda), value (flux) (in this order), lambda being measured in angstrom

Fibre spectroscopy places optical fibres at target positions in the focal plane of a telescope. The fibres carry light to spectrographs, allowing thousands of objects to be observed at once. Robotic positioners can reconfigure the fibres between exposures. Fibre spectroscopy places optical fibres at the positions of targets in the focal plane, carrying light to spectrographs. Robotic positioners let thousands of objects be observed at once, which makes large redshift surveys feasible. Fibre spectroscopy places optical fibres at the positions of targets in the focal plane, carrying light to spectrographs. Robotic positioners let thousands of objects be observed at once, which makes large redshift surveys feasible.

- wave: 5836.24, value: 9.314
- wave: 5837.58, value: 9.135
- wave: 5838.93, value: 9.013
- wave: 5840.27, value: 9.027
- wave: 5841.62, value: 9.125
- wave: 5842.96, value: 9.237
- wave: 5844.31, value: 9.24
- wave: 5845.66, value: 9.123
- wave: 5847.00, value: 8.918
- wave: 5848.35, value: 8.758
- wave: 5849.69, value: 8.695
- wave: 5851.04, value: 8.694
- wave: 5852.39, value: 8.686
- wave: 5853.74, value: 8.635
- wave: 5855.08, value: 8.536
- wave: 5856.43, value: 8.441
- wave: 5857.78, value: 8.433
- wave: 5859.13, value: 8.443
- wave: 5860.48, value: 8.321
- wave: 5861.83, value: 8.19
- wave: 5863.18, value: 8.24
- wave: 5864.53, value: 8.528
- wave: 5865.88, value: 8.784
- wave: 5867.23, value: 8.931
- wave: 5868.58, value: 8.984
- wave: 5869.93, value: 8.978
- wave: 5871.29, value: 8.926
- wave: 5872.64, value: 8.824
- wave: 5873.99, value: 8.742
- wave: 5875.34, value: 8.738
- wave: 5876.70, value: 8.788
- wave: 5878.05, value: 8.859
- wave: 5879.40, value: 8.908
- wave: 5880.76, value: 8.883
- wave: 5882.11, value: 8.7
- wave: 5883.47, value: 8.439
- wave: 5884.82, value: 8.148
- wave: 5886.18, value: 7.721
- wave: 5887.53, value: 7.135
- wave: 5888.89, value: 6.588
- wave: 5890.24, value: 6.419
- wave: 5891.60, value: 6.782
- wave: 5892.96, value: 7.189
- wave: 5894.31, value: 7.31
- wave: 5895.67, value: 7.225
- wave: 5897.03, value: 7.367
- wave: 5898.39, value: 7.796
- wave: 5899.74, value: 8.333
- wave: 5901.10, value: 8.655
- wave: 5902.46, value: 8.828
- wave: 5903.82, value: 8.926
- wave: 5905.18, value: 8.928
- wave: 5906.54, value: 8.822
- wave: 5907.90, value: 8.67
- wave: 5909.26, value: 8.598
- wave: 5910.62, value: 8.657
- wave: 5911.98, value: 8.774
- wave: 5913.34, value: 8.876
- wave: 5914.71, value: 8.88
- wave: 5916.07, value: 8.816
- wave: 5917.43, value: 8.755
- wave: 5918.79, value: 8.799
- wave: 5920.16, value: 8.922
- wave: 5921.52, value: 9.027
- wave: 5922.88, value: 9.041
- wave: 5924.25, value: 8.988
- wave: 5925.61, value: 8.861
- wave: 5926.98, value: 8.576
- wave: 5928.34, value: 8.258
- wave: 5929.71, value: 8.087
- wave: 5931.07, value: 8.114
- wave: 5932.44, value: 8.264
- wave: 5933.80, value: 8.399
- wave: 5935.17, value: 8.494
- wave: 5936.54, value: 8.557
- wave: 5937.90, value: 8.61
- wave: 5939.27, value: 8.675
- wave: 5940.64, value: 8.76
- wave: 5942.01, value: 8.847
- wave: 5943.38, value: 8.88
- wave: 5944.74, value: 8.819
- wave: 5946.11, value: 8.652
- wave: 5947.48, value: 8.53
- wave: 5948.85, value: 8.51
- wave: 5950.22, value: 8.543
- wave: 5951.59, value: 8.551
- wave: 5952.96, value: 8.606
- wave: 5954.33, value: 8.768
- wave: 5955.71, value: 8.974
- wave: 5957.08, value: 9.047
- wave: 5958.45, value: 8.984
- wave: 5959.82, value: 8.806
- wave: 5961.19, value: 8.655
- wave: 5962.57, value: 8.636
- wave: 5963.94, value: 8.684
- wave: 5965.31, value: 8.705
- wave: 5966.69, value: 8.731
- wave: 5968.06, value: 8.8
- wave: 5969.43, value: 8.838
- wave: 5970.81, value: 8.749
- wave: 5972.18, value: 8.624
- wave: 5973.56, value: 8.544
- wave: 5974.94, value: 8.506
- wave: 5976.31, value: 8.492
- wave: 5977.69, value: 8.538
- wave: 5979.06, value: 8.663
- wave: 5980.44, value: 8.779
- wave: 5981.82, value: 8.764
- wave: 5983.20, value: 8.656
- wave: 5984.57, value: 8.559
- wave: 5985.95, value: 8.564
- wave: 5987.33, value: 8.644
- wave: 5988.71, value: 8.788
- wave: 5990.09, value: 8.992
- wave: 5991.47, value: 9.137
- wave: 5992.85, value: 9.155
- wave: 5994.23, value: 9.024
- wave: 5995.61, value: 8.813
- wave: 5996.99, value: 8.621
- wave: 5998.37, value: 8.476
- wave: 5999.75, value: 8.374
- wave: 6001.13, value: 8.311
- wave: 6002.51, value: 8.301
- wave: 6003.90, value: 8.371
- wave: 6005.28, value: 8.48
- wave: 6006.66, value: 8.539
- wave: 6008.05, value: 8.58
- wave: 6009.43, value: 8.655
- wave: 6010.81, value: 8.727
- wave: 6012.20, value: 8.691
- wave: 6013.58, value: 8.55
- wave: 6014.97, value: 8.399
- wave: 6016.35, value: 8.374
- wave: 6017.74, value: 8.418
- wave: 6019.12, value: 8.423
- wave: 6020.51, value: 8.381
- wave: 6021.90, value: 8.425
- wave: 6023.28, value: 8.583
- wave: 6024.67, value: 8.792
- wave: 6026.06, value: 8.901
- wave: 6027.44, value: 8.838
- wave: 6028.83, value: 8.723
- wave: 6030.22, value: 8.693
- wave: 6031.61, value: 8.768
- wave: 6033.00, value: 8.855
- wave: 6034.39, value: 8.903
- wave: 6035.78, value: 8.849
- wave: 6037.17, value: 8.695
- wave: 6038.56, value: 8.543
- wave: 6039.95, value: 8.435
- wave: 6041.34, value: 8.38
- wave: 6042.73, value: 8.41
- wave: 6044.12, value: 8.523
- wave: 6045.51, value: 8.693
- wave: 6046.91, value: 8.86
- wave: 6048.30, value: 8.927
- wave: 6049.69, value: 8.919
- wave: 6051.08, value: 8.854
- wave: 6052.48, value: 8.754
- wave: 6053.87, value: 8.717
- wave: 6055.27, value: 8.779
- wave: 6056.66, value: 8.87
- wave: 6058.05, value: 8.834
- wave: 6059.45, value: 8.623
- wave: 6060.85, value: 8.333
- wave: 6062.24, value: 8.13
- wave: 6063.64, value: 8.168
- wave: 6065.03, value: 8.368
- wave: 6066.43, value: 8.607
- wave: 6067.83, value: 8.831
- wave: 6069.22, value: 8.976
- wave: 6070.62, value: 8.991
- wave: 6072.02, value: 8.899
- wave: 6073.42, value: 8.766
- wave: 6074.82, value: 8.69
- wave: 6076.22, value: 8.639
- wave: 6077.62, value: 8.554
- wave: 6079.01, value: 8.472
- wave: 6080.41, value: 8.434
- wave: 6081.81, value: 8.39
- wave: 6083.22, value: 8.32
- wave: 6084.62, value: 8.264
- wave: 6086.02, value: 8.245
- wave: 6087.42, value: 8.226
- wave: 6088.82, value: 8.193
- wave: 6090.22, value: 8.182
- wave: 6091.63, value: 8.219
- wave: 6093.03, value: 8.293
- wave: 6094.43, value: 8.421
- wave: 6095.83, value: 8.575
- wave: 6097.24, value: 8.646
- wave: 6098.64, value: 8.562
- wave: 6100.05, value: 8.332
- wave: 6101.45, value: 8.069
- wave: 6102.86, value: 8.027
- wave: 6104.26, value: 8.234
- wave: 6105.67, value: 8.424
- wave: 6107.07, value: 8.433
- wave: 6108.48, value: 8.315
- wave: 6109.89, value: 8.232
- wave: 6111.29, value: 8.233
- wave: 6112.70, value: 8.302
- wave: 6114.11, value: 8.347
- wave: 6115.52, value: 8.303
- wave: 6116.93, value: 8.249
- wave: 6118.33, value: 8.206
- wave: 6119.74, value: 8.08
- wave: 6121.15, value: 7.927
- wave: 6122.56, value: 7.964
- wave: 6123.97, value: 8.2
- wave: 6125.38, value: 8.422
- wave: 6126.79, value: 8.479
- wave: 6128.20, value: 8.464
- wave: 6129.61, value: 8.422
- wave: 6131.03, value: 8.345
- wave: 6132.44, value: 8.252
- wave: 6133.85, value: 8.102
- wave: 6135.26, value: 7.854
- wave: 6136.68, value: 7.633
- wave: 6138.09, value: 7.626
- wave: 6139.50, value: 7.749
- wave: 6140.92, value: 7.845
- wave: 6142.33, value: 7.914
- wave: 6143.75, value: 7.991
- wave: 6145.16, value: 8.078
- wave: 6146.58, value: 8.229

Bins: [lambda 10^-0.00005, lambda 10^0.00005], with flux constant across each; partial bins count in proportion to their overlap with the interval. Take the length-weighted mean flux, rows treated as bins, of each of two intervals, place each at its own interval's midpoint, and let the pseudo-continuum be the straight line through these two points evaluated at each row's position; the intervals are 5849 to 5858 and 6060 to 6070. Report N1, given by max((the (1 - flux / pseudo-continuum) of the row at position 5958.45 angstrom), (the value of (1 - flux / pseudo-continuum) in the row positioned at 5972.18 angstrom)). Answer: -0.010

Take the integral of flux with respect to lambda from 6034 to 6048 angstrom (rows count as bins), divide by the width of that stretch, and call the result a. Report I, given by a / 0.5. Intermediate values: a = 8.6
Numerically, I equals 17.3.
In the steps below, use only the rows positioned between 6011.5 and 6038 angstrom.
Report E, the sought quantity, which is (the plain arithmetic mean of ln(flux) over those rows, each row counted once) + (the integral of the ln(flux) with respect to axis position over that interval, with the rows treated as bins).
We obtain 59.3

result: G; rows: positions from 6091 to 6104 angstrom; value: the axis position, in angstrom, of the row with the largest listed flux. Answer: 6097.24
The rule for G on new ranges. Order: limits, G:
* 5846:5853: 5847.00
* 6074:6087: 6074.82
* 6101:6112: 6107.07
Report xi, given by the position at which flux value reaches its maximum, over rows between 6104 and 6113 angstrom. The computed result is 6107.07 angstrom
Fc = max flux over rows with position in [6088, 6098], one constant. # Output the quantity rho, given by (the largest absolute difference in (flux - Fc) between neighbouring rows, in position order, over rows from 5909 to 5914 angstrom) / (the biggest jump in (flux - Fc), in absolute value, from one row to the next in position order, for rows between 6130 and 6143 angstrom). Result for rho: 0.47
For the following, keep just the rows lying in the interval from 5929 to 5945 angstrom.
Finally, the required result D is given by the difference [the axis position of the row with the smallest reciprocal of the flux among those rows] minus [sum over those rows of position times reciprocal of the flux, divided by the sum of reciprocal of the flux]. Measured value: 6.3 angstrom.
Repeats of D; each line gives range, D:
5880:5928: 19.9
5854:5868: 6.1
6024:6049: 11.8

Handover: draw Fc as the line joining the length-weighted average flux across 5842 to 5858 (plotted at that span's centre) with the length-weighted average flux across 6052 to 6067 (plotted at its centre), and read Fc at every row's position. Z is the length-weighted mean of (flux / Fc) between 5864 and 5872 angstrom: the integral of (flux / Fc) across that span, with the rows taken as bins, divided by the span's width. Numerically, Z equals 1.01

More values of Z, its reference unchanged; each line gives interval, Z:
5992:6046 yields 1.00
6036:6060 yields 1.01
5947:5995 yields 1.01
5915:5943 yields 0.99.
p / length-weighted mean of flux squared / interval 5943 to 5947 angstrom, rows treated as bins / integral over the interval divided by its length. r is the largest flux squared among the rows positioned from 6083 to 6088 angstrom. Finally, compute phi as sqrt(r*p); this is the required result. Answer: 73.0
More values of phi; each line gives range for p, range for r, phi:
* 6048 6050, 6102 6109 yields 75.3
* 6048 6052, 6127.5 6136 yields 75.2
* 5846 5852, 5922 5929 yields 79.4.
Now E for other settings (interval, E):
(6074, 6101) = 59.6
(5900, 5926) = 58.8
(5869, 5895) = 56.4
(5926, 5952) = 57.9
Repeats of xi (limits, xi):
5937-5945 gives 5943.38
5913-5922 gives 5921.52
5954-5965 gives 5957.08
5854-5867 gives 5865.88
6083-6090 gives 6083.22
